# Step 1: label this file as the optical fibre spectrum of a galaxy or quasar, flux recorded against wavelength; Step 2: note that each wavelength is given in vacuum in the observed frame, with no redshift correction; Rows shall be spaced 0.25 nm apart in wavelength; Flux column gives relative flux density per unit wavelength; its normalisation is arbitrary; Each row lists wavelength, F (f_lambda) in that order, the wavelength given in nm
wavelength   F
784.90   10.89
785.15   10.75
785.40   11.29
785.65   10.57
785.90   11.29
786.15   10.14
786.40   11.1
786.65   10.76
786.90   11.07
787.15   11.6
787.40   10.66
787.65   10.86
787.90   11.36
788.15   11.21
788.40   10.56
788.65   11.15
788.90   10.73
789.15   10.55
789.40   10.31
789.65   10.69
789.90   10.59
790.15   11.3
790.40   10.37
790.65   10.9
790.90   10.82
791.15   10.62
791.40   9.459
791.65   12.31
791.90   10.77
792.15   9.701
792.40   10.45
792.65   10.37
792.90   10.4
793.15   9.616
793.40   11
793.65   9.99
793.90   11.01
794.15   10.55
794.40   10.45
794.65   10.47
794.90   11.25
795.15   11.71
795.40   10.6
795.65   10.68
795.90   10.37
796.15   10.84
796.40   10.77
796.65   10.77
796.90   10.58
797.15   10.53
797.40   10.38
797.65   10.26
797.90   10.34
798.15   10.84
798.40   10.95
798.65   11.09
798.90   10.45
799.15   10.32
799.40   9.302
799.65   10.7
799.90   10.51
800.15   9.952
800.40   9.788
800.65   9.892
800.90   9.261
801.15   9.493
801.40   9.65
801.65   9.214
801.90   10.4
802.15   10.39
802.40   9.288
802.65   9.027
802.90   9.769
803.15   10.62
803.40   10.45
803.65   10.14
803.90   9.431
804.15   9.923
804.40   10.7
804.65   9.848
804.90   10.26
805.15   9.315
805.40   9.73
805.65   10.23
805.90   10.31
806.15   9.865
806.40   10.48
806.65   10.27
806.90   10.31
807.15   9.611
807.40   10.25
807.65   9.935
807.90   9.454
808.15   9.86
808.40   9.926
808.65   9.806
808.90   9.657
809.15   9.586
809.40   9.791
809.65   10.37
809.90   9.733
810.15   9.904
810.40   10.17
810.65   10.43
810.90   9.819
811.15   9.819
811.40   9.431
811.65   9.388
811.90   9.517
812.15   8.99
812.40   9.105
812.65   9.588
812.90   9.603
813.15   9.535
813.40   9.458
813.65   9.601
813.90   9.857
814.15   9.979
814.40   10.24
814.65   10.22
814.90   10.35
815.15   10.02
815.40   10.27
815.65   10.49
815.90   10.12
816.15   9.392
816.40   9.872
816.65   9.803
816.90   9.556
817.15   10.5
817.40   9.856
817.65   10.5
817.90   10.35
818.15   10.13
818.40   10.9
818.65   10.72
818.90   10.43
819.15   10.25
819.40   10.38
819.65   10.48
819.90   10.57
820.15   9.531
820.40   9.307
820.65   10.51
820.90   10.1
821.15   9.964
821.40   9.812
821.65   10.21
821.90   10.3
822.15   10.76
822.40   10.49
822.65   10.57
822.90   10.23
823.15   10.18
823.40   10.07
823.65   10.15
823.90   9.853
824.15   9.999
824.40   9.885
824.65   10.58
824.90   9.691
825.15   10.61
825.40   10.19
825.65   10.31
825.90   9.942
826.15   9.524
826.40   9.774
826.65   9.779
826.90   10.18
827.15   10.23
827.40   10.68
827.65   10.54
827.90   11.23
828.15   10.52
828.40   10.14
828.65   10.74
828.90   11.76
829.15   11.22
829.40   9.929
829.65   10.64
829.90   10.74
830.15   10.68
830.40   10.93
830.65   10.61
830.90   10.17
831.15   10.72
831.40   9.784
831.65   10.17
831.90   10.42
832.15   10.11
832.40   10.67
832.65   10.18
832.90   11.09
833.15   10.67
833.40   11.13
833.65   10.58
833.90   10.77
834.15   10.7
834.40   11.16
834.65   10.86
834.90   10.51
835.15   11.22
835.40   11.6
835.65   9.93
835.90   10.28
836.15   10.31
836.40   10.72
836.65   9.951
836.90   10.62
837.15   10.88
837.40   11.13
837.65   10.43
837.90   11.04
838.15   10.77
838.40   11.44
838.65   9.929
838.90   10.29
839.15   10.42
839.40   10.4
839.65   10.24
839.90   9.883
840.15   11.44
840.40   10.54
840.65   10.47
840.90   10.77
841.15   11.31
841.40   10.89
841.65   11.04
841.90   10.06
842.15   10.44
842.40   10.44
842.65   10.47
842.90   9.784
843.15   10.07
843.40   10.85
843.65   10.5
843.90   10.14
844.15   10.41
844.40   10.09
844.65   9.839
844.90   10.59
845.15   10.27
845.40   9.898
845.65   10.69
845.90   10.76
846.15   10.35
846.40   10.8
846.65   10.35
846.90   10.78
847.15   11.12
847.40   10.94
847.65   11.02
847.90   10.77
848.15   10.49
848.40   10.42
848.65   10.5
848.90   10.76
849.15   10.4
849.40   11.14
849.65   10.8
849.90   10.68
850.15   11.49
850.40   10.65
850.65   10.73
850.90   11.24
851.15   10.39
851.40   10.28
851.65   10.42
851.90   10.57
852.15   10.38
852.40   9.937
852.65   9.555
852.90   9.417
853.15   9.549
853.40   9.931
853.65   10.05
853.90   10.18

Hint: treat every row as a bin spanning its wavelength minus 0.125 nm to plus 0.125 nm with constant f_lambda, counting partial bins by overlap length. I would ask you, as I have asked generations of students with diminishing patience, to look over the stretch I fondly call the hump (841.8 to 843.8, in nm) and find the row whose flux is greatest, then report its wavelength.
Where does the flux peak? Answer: 843.40 nm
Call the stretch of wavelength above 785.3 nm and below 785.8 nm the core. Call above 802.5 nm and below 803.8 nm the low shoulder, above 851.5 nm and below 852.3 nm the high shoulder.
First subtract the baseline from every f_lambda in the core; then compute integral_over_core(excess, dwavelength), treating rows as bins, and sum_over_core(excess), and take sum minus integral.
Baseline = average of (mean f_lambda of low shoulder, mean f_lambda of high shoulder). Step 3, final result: 1.1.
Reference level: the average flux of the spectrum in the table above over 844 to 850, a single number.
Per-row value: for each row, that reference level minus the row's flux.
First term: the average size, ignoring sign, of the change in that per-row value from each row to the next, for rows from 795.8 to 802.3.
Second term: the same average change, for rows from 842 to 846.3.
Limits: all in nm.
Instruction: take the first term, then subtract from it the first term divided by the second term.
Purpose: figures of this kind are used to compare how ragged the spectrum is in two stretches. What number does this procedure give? -0.57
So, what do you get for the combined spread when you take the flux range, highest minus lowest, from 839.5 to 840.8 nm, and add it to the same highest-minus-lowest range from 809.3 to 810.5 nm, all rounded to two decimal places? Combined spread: 2.19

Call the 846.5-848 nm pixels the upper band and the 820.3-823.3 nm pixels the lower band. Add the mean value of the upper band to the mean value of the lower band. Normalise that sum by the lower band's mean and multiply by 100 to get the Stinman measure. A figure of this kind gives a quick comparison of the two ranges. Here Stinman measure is 206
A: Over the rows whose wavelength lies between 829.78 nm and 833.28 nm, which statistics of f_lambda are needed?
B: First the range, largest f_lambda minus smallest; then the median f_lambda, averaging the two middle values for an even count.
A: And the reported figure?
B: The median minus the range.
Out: 9.3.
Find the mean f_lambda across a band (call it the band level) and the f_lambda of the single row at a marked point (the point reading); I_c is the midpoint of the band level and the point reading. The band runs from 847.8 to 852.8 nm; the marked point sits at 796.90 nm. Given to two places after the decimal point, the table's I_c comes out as 10.58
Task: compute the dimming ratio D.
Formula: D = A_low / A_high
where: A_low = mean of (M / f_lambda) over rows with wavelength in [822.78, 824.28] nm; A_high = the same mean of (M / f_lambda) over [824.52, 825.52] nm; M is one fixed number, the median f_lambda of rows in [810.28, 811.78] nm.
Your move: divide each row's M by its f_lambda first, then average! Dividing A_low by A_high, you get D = 1.02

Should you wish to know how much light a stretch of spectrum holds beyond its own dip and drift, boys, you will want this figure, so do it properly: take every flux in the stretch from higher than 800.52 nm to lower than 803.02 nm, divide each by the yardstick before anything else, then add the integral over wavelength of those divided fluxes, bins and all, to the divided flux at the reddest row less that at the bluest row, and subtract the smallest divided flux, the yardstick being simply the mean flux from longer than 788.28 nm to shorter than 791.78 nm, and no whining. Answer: 1.39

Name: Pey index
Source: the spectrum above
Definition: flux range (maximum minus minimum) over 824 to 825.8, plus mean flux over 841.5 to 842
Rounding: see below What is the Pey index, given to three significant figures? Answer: 11.5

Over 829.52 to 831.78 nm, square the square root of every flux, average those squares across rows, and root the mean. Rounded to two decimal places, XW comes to 3.24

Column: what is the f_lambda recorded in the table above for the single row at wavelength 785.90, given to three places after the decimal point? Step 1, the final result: 11.290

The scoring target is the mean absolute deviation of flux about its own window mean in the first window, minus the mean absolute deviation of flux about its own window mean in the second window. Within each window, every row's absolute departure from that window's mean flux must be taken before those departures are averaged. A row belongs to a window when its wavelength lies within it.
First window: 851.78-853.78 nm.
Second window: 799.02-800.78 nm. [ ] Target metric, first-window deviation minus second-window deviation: -0.068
